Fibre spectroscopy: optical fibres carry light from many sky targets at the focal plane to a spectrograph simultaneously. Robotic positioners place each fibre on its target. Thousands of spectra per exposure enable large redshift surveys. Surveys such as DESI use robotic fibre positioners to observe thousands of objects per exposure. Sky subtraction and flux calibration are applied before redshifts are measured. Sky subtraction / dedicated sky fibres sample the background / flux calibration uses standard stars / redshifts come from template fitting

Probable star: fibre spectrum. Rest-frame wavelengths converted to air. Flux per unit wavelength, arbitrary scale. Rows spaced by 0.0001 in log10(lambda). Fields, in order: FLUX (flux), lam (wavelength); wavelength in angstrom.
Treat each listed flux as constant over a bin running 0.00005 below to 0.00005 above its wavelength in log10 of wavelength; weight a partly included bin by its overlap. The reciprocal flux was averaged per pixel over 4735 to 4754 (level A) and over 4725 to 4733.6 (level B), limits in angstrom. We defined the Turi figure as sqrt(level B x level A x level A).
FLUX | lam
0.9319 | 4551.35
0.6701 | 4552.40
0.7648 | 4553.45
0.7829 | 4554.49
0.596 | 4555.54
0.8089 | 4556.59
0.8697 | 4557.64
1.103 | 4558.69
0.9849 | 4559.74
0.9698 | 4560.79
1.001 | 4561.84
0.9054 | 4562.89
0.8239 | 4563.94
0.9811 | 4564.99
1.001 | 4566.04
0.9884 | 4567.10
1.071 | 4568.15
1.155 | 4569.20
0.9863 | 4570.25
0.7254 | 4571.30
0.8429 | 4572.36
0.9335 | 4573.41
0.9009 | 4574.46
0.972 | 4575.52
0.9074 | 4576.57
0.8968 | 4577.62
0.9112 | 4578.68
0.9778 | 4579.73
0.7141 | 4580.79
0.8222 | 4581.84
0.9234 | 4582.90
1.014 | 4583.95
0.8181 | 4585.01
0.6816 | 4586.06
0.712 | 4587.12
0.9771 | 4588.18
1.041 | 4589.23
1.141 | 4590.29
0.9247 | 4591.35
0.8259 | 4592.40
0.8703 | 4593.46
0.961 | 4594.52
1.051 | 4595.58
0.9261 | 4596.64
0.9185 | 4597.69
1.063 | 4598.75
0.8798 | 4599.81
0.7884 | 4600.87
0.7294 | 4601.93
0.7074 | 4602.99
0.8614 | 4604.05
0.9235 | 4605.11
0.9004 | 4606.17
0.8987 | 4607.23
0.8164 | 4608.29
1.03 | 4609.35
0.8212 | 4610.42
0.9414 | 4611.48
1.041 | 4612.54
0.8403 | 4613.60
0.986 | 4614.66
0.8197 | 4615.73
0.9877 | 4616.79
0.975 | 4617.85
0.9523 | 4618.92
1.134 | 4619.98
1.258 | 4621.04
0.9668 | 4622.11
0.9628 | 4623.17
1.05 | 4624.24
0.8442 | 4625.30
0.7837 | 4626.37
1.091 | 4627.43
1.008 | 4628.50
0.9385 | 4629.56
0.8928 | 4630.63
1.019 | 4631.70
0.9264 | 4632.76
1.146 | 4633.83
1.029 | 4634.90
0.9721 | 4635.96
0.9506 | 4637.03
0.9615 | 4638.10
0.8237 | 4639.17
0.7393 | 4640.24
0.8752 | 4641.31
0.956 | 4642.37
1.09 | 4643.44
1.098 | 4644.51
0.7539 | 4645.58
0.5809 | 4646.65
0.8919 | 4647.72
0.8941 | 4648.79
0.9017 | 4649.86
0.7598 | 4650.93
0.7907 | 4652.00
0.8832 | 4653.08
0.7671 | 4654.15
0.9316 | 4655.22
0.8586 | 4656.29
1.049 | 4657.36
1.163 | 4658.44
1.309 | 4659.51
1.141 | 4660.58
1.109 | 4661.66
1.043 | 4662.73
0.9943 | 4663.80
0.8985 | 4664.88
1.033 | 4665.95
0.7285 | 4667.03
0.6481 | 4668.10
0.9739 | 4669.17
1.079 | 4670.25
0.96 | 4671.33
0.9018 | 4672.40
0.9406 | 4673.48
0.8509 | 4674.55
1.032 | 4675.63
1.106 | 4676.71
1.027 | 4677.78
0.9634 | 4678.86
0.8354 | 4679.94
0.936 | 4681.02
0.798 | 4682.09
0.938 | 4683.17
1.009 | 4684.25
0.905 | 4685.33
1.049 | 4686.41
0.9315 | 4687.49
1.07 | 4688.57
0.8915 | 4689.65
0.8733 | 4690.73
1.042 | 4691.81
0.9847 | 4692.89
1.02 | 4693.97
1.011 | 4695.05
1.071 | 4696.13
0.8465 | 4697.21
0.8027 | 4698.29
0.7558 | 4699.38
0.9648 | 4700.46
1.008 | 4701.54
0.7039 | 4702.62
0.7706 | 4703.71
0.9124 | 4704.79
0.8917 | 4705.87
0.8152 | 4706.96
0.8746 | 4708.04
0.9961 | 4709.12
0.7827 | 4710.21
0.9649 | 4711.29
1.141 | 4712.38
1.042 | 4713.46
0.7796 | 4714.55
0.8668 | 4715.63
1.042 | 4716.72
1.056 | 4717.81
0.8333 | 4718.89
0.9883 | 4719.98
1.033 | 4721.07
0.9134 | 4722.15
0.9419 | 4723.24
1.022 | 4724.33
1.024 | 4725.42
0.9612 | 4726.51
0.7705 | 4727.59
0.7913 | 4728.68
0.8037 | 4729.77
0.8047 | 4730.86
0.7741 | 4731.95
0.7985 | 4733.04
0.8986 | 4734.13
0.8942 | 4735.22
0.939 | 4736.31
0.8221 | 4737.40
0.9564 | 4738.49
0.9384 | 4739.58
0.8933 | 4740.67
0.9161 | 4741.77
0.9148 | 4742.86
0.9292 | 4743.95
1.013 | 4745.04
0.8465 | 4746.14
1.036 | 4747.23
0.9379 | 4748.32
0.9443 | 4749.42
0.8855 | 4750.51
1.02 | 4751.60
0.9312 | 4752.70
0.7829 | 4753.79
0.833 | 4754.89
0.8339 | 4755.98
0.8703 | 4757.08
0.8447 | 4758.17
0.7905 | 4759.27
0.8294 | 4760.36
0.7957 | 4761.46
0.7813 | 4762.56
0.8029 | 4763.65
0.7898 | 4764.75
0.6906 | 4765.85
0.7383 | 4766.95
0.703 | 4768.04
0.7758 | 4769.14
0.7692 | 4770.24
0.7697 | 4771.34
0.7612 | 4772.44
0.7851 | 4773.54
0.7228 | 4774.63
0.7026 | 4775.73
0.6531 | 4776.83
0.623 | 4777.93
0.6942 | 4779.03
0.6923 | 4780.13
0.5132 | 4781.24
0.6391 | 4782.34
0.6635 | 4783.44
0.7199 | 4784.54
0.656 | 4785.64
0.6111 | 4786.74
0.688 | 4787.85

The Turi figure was 1.19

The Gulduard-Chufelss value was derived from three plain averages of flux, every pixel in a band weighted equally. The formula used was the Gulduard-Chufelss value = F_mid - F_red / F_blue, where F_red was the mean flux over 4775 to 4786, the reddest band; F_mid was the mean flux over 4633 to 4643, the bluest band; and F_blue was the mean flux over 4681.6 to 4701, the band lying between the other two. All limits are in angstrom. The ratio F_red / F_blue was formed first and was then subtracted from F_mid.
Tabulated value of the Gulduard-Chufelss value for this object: 0.24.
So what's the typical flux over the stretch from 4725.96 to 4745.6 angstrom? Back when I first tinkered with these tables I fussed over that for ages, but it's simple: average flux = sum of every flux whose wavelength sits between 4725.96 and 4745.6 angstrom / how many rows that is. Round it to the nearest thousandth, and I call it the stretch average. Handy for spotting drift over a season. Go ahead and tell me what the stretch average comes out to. 0.879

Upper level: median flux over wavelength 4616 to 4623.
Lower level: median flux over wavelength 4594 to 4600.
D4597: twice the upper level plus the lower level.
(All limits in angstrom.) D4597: 2.91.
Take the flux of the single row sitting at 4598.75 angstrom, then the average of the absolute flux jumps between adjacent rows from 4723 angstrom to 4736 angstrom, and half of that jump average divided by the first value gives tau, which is 0.02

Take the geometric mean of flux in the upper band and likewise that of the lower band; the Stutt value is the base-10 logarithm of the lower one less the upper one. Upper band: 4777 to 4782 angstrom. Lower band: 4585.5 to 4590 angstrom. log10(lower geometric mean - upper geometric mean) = -0.67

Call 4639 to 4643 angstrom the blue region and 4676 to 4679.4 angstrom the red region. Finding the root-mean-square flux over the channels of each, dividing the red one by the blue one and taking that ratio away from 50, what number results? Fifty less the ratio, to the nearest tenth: 48.8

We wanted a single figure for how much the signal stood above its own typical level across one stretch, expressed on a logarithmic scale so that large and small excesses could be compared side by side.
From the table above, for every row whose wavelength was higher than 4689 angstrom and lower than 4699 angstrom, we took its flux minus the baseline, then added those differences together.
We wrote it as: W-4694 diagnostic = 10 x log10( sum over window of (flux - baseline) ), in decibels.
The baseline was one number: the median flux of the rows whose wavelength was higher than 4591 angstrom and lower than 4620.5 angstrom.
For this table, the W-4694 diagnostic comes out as -6.0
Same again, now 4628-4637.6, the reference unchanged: -2.3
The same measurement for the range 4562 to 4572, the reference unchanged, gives -4.6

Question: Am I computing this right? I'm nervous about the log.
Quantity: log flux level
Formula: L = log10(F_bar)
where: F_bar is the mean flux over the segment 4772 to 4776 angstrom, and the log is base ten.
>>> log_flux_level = -0.13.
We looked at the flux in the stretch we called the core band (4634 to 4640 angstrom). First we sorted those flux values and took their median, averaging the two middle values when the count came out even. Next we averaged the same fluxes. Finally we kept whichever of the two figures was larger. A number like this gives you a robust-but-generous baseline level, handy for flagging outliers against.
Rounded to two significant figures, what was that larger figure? 0.96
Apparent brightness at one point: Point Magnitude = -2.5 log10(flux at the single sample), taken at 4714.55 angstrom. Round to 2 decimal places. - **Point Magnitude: 0.27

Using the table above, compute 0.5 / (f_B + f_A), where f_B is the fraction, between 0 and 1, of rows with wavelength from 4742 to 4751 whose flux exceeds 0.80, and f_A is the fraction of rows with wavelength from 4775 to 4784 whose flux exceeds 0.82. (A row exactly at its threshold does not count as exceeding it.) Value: 0.50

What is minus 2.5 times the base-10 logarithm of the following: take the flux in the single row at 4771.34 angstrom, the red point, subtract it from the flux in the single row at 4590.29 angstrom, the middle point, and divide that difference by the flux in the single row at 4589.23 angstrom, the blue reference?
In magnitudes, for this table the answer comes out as 1.12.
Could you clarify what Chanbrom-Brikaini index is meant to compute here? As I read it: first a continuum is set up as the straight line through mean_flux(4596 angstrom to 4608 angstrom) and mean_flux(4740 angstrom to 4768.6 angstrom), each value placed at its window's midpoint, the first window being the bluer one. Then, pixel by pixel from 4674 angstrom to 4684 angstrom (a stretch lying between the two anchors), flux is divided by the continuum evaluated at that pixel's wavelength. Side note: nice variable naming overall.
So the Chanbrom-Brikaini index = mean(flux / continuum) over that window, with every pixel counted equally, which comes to 1.09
